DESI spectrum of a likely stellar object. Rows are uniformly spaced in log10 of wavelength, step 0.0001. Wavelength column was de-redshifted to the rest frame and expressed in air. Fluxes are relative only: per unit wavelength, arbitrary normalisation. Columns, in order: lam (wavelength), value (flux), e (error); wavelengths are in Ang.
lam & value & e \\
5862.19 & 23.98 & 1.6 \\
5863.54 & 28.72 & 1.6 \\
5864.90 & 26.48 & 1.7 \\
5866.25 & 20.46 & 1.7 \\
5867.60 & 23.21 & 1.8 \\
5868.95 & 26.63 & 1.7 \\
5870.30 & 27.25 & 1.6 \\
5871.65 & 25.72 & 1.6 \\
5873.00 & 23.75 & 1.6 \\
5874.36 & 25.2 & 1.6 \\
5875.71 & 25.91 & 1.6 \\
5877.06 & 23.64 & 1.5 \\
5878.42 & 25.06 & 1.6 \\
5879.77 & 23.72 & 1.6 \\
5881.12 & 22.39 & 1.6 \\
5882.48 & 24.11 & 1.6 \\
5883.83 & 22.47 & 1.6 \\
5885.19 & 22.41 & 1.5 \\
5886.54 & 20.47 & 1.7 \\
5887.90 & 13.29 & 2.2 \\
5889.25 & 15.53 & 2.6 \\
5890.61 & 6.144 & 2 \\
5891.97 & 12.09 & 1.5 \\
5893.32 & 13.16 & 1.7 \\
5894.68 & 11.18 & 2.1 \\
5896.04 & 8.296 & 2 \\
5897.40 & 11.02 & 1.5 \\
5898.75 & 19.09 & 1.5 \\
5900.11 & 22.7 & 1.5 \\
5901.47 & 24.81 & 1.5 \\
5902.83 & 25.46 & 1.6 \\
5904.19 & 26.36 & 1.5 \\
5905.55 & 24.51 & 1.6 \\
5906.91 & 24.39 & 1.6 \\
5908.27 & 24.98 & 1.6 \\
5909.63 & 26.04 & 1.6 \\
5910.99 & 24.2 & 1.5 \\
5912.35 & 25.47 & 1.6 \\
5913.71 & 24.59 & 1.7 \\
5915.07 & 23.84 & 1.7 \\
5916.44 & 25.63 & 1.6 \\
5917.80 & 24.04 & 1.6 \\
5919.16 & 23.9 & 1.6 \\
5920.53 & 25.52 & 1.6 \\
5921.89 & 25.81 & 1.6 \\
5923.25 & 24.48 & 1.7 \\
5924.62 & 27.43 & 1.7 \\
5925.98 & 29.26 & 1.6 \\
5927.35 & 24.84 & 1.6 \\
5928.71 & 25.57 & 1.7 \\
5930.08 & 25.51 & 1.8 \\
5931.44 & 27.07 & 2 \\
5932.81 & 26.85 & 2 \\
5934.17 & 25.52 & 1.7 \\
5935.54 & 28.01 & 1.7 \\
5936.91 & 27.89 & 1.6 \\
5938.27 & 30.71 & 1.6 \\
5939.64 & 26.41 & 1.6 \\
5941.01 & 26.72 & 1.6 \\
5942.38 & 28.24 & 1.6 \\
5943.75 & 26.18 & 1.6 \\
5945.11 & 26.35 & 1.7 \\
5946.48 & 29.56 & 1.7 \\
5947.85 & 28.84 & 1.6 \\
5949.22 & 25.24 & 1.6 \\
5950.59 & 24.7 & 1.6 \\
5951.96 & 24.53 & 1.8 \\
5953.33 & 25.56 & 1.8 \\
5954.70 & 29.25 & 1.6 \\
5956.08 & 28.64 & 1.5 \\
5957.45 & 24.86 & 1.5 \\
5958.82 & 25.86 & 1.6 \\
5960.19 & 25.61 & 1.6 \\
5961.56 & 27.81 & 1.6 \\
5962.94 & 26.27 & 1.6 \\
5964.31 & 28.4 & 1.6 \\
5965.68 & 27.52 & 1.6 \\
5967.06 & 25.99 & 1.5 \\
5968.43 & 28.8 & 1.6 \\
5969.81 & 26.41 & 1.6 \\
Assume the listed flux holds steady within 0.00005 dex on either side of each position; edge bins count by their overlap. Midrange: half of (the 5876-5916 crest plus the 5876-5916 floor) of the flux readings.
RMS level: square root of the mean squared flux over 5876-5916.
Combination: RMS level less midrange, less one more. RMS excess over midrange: 4.0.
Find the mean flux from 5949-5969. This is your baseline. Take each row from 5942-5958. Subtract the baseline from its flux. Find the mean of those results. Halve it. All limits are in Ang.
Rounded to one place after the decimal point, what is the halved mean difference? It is 0.1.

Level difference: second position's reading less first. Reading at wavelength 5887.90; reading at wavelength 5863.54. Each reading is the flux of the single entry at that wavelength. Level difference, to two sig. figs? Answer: 15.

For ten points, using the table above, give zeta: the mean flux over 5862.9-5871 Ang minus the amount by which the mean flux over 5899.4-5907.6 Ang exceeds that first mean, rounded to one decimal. 26.2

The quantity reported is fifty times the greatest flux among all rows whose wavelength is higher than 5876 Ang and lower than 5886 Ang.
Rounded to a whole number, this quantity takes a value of 1253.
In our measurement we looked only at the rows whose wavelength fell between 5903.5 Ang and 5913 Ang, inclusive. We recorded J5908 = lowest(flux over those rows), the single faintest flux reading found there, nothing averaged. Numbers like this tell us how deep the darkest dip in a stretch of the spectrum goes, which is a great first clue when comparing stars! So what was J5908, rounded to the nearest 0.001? 24.200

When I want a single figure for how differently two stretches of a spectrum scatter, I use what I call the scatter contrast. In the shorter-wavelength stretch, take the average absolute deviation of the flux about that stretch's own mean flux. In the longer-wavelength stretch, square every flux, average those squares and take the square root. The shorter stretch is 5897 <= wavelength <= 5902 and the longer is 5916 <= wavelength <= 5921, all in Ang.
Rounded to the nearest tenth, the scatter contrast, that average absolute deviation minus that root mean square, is -20.4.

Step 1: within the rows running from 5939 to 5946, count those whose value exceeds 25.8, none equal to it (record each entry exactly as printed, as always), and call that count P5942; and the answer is 5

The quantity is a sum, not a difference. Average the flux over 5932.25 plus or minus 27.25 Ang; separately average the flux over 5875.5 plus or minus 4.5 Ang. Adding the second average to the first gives 50.9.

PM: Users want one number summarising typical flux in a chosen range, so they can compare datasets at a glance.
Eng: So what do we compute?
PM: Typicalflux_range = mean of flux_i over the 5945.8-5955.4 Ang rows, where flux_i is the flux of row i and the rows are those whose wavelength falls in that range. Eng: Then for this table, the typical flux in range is 26.8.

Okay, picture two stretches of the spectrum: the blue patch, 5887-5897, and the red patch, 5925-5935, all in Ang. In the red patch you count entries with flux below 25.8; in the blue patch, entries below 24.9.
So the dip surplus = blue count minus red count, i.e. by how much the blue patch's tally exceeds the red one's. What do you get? 3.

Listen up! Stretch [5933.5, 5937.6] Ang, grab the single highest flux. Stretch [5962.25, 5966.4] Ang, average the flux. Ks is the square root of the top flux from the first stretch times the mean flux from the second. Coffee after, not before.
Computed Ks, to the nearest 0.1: 27.7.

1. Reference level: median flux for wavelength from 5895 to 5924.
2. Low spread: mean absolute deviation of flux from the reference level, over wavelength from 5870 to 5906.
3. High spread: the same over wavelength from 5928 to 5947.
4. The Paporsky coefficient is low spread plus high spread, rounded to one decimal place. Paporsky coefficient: 7.7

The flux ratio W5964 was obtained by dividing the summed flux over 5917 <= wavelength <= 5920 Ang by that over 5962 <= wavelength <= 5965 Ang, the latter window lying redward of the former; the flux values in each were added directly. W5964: 0.88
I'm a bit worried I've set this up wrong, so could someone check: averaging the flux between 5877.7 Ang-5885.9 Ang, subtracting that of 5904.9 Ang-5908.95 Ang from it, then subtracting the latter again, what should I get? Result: -25.9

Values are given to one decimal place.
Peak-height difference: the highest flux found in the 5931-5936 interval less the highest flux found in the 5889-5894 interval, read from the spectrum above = 12.5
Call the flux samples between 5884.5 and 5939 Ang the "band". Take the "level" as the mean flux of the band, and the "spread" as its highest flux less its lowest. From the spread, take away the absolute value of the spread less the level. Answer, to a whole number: 22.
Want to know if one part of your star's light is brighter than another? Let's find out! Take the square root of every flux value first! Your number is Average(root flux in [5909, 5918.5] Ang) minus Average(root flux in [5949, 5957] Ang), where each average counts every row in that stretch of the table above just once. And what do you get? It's -0.14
